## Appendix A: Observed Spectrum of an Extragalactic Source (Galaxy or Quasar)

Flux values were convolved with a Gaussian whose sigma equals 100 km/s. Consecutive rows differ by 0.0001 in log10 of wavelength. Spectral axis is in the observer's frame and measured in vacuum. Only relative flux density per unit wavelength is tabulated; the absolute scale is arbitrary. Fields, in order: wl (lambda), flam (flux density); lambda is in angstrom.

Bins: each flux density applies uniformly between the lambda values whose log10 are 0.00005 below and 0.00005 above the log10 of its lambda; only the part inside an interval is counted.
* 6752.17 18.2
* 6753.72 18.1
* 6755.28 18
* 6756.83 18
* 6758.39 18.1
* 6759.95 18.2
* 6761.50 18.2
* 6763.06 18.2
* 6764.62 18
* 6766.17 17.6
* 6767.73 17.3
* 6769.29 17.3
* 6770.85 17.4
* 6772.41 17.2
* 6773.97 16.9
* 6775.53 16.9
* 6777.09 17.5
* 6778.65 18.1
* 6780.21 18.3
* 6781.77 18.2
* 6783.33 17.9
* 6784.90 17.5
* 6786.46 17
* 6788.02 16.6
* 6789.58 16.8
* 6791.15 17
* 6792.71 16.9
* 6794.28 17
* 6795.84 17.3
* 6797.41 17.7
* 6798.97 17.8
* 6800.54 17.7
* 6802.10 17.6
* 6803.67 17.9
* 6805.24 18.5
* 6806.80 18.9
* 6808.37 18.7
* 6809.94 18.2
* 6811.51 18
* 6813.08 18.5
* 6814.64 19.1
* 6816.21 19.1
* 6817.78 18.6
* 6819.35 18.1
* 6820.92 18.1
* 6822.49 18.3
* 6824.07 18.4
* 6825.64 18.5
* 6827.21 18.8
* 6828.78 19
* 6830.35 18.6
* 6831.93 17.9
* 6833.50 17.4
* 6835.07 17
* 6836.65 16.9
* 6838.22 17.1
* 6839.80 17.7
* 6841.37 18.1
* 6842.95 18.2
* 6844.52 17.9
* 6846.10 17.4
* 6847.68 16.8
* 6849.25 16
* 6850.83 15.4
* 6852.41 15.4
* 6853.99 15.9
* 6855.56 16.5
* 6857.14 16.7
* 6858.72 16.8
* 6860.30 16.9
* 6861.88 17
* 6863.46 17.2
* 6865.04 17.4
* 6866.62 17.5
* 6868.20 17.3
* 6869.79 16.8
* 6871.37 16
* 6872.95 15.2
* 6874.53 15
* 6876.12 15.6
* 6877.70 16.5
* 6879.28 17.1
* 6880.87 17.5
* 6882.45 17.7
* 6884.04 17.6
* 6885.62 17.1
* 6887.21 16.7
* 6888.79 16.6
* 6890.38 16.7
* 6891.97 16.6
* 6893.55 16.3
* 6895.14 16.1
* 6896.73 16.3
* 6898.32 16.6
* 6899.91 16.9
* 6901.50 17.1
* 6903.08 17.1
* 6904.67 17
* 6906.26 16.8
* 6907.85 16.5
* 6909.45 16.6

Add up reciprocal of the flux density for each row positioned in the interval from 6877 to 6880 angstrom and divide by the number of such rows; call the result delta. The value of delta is 0.060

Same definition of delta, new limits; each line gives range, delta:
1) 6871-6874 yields 0.064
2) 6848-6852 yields 0.064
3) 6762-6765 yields 0.055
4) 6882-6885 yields 0.057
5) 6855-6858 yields 0.060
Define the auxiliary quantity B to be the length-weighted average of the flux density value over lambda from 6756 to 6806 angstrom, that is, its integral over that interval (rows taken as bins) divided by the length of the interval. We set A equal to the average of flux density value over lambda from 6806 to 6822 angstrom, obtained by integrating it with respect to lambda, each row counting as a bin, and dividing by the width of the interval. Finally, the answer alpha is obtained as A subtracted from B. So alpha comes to -1.0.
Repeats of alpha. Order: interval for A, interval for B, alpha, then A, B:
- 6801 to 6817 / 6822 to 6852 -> -0.8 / 18.4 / 17.61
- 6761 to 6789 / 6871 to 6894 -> -1.0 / 17.6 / 16.57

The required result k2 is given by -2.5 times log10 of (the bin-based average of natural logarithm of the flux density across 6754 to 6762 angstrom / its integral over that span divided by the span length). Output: -1.15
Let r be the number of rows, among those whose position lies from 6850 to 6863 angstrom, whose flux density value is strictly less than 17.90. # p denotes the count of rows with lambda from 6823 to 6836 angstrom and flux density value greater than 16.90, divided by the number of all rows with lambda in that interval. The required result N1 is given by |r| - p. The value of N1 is 7.0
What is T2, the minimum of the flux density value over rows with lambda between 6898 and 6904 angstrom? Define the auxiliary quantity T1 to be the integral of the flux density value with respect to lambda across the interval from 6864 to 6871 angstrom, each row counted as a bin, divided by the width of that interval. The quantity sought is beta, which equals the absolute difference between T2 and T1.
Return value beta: 0.56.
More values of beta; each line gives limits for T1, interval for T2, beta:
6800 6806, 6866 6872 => 1.93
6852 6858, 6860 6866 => 0.71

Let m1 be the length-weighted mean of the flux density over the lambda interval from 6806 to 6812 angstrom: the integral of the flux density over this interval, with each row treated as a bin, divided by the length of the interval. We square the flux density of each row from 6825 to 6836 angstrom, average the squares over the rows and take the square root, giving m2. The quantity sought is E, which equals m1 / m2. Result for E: 1.02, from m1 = 18.5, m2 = 18.2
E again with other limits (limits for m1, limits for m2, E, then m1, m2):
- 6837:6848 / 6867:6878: 1.09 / 17.6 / 16.1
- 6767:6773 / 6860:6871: 1.01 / 17.3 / 17.2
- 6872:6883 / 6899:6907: 0.96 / 16.3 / 17.0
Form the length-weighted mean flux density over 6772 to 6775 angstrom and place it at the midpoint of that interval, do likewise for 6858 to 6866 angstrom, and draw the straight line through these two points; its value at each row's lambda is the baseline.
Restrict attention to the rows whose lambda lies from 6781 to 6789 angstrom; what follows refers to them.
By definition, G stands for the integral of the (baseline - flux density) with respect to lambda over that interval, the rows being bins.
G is -3.2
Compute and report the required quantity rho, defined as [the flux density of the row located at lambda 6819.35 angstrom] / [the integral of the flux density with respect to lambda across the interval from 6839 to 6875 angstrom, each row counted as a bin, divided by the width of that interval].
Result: 1.08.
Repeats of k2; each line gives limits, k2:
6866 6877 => -1.11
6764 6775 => -1.14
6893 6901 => -1.12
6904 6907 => -1.13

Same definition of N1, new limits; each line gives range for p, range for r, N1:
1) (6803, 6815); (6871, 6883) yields 7.0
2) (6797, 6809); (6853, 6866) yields 7.0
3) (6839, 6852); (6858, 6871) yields 7.4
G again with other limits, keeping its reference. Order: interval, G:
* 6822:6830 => -12.5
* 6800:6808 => -9.0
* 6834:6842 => -2.3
